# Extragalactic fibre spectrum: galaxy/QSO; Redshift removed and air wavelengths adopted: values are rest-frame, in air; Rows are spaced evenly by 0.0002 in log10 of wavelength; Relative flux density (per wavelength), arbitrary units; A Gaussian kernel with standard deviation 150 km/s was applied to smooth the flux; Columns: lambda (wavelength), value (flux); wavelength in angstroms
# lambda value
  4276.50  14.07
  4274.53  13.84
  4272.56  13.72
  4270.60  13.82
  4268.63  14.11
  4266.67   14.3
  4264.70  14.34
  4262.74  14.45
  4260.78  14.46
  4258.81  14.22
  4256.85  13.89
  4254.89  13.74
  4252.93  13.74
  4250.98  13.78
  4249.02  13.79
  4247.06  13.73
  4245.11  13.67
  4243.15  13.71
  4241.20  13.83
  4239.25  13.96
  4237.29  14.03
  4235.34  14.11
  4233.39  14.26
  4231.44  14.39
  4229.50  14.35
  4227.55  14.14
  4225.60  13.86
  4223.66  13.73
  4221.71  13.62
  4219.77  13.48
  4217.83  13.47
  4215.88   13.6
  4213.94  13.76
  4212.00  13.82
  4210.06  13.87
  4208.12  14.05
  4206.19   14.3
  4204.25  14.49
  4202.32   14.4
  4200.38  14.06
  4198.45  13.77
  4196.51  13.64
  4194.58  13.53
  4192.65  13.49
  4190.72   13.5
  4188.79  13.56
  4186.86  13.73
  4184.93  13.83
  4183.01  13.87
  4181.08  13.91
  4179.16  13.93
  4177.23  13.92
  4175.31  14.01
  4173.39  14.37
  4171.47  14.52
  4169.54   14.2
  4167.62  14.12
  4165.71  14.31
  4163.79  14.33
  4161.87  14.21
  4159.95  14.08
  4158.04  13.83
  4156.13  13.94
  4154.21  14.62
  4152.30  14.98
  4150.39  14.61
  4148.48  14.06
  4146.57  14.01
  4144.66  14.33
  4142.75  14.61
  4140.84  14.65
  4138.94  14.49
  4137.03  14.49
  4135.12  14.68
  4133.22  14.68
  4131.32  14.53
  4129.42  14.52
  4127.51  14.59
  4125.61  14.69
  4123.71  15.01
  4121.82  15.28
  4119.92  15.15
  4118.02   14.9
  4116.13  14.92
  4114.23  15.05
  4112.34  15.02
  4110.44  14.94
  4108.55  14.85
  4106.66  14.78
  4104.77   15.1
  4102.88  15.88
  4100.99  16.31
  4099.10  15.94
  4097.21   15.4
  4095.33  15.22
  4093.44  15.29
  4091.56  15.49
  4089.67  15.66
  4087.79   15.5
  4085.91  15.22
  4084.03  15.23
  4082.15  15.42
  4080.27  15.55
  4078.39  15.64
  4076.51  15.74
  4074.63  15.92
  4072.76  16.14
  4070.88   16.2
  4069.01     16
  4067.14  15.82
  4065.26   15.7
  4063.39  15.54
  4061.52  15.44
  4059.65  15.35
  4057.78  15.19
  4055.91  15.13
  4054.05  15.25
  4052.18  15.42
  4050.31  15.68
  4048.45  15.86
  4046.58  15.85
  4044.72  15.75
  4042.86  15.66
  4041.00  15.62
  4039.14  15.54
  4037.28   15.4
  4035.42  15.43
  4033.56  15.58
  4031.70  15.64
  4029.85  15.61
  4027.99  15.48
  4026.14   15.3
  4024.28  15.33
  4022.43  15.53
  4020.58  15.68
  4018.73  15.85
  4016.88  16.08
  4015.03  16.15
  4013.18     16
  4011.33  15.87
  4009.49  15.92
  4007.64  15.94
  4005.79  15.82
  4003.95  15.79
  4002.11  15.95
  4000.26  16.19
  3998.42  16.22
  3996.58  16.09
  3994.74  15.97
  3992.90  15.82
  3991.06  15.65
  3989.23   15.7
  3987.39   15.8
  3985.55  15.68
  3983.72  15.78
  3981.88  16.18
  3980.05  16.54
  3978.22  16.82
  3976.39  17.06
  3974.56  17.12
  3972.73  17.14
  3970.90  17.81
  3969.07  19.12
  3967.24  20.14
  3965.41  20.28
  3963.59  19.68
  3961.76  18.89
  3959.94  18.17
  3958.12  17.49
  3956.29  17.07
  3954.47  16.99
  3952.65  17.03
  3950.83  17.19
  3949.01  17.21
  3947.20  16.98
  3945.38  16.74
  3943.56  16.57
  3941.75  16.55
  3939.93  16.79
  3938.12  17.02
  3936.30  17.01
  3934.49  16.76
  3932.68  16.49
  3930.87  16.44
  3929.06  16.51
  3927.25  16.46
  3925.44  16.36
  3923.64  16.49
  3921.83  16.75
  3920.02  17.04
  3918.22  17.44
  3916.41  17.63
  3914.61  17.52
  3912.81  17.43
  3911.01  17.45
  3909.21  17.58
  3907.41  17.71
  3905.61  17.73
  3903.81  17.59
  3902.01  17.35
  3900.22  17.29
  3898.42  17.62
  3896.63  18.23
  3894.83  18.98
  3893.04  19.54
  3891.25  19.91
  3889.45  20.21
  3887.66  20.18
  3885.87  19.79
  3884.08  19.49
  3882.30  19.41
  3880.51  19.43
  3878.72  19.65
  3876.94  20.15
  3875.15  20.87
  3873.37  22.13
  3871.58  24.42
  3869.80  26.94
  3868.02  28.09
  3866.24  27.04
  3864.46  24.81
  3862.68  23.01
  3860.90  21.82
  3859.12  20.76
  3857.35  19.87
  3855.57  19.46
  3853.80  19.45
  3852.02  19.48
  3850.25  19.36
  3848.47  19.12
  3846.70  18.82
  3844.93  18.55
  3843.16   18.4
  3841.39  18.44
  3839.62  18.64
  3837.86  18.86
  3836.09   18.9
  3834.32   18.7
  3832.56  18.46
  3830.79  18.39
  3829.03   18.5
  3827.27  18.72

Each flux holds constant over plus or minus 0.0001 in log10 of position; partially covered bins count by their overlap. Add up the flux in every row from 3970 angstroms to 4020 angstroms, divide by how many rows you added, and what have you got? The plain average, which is 16.2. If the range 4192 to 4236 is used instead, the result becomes 13.9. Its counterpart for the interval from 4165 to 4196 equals 13.9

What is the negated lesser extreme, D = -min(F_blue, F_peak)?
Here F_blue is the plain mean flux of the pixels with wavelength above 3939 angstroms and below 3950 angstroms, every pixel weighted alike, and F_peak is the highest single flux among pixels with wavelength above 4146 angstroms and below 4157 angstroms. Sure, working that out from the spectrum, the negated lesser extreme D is -15.0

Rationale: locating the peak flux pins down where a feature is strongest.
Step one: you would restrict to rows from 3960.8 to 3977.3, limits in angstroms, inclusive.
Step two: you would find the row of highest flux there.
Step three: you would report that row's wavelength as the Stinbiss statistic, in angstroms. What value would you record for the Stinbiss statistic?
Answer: 3965.41 angstroms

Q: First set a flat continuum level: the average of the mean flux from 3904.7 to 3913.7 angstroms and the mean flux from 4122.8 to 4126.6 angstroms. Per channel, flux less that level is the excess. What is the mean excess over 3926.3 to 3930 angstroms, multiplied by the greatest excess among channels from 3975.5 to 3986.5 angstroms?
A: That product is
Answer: 0.23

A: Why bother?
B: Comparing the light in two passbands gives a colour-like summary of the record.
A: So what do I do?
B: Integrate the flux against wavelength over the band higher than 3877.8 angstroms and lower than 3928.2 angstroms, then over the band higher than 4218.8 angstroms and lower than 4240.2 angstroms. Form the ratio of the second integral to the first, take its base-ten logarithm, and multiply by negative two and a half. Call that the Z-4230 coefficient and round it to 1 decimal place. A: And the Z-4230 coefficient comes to 1.2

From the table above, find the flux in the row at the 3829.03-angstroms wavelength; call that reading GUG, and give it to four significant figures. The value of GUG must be 18.50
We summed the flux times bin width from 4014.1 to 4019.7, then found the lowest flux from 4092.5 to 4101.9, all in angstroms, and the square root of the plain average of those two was 7.2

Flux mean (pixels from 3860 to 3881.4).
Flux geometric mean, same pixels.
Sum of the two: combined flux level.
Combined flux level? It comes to 46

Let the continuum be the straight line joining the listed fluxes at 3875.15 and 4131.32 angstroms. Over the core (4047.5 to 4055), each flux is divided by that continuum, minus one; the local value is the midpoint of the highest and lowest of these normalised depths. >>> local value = -0.06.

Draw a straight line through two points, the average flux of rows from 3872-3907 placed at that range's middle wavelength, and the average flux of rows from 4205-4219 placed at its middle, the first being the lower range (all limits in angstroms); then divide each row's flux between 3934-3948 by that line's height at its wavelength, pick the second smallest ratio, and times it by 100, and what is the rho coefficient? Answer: 90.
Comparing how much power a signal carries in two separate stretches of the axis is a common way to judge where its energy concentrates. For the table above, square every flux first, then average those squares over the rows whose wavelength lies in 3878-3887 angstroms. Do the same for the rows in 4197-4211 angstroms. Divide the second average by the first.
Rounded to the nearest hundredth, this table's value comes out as 0.52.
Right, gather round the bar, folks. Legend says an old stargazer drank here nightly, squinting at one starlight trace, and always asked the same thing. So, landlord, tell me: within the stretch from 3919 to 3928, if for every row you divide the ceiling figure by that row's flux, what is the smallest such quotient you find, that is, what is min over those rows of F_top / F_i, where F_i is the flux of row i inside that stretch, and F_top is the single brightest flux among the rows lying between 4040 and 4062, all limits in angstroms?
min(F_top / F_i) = 0.93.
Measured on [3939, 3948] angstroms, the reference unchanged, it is 0.93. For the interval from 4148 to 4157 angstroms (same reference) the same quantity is 1.06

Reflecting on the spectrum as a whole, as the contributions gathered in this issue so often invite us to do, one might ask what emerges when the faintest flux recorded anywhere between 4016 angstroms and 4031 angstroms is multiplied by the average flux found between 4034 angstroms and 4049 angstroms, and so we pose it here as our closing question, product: 239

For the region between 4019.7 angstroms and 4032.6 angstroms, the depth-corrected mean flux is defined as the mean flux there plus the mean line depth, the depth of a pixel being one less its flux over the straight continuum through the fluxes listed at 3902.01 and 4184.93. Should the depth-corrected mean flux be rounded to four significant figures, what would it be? 15.53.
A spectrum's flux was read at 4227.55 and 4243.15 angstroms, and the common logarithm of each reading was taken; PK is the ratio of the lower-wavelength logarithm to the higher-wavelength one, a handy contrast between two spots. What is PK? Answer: 1.01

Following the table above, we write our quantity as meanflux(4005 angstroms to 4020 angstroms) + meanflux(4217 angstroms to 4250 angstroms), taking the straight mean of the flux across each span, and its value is 29.8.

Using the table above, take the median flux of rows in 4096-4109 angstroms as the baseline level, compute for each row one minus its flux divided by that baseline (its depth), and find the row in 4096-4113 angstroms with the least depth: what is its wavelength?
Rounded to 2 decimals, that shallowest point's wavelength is 4100.99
